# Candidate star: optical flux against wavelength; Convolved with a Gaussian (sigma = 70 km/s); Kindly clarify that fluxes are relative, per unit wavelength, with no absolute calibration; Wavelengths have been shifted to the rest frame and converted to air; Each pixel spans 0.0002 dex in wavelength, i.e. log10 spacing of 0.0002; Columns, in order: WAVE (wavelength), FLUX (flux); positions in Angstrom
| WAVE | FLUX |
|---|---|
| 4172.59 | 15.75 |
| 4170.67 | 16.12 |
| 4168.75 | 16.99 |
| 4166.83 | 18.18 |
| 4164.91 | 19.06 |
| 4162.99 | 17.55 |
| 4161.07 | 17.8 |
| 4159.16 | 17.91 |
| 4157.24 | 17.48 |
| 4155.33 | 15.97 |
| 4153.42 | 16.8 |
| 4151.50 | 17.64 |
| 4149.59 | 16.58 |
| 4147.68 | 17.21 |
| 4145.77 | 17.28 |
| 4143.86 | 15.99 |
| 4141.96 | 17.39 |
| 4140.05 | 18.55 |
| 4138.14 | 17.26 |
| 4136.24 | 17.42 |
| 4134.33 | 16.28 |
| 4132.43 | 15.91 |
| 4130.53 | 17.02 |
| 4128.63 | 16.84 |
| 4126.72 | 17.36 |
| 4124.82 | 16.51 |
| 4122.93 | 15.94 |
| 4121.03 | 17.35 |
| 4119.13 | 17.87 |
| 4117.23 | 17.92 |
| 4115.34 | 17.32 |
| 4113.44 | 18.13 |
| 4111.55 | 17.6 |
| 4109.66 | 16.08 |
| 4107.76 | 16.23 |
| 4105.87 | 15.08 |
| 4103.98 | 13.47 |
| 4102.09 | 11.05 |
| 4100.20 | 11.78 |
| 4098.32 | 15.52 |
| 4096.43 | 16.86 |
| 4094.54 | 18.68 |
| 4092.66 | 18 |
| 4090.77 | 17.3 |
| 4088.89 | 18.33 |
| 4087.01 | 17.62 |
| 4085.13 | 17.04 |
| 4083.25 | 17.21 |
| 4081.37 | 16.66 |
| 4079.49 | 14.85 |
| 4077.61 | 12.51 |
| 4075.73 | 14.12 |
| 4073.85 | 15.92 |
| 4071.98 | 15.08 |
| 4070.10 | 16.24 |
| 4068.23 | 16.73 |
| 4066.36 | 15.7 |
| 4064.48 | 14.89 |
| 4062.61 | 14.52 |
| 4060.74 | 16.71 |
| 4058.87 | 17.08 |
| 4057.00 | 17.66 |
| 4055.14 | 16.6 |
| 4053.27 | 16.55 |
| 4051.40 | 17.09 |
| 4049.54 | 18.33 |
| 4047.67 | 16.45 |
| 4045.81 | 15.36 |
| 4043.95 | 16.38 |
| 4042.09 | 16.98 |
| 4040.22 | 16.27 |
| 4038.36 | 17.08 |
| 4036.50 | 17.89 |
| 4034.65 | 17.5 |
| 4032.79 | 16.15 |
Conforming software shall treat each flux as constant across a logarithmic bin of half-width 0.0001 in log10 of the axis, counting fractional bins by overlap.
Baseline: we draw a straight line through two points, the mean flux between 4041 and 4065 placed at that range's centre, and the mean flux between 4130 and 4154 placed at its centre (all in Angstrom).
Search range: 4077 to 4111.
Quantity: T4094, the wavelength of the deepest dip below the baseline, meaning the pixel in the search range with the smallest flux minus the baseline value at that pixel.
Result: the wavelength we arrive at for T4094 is 4102.09 Angstrom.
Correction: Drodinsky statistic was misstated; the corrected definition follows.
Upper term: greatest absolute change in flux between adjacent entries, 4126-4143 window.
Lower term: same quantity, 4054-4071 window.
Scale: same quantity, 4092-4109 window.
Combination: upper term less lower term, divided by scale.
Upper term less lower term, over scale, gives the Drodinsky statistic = -0.24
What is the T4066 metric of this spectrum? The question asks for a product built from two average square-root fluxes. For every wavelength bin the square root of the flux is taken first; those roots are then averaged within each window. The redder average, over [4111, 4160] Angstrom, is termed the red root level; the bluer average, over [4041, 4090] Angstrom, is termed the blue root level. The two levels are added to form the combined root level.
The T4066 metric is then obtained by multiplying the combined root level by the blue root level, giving 32.9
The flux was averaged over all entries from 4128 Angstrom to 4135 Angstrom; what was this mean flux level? 16.5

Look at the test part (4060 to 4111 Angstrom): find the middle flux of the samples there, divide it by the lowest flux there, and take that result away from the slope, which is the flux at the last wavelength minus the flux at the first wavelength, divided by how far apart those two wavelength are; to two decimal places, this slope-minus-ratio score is -1.47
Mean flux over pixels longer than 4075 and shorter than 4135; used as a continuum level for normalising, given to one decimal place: 16.3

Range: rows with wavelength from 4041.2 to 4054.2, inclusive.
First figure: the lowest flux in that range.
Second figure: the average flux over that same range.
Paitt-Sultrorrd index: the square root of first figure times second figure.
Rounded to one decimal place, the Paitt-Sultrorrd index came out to 16.0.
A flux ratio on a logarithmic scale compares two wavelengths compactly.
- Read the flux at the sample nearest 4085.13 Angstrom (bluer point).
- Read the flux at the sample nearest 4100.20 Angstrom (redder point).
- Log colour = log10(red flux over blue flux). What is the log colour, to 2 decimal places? -0.16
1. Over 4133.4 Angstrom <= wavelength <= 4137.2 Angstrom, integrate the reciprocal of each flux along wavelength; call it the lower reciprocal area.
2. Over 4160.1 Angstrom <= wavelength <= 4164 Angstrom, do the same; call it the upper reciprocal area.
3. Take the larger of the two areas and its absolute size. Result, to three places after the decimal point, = 0.226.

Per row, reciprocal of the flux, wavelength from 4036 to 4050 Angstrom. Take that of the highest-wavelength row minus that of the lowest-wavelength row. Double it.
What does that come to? -0.0027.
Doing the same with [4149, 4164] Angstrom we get -0.0067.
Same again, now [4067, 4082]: 0.0005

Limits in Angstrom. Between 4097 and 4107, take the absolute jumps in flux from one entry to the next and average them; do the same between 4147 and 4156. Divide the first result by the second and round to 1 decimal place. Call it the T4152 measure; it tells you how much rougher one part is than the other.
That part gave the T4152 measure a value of 2.5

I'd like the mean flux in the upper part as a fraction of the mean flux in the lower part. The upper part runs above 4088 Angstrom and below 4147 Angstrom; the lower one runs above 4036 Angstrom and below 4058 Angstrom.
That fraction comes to 0.98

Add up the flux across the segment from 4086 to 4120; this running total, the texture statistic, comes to 295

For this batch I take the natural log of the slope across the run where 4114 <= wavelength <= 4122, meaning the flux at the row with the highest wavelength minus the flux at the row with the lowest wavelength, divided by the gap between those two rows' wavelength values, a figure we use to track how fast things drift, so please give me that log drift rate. -5.2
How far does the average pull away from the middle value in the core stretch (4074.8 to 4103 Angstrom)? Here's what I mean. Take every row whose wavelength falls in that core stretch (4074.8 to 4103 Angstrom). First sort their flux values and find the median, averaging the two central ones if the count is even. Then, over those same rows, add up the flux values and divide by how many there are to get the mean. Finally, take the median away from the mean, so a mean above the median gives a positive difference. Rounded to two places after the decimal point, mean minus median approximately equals -1.02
